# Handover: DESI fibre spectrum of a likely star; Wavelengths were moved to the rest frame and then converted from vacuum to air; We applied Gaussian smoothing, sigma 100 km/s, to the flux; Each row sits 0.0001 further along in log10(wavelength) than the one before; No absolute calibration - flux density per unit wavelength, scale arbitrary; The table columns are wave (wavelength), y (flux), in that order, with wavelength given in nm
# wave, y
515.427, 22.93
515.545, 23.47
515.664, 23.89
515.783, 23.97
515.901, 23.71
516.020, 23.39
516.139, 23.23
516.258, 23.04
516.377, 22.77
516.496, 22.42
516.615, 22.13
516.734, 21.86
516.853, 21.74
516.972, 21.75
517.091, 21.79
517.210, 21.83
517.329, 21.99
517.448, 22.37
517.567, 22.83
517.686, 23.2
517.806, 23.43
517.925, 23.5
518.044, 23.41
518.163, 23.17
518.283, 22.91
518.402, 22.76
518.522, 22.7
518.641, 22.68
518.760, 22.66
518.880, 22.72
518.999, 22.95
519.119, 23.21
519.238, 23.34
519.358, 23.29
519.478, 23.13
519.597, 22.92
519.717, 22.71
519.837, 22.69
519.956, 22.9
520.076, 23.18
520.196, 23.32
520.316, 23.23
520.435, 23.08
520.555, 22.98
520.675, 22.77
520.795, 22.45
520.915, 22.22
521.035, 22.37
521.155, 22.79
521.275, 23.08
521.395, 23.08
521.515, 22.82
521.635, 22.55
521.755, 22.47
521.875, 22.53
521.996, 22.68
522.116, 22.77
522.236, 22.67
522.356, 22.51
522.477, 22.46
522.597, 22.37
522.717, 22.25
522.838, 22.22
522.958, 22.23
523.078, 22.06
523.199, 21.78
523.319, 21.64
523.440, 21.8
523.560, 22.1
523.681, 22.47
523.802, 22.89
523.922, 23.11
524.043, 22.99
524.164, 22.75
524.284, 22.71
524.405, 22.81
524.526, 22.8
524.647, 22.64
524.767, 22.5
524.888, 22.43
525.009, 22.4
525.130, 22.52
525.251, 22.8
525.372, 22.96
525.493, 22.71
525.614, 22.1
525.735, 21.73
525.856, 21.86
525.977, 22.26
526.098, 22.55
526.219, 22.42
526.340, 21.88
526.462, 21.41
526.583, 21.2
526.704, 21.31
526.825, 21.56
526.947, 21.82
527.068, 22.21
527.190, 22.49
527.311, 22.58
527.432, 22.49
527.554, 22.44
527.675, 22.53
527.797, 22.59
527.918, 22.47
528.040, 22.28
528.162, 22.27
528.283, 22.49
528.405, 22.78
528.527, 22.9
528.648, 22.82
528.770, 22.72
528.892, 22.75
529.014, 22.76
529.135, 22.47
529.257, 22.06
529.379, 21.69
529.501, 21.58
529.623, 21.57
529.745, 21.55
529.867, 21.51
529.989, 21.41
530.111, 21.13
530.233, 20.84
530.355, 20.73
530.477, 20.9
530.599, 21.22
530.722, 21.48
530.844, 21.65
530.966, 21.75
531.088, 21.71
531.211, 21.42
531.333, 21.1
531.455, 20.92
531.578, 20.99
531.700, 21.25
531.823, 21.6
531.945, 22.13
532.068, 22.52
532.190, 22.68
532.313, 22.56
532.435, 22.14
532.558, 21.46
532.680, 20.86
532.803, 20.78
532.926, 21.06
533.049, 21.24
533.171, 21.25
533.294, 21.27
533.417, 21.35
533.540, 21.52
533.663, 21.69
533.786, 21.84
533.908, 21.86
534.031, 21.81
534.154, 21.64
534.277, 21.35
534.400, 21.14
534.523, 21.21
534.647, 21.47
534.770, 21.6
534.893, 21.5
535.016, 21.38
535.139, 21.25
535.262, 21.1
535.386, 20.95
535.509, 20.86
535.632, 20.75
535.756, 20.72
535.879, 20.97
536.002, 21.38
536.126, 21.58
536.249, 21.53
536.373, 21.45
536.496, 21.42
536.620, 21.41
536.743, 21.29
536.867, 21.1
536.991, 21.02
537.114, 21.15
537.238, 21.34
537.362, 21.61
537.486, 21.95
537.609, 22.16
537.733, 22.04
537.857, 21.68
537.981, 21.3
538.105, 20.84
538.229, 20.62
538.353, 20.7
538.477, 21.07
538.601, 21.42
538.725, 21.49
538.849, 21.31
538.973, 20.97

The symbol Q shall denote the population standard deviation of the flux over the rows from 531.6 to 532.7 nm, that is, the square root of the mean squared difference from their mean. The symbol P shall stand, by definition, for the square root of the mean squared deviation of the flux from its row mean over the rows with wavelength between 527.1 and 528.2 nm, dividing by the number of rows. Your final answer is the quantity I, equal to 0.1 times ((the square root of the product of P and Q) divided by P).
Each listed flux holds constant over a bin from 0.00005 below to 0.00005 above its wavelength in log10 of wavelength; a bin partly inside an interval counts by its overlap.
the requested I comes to 0.236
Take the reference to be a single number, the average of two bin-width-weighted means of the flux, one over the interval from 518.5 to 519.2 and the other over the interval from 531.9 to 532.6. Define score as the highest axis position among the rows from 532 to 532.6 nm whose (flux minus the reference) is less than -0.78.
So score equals 532.558 nm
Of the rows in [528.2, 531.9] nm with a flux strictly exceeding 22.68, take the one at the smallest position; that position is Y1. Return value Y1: 528.405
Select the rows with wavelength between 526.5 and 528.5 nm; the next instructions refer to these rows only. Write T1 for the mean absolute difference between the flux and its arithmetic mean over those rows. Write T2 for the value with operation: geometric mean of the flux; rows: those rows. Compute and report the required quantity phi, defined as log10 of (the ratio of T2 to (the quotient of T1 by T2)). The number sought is 3.12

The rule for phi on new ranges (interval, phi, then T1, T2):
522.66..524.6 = 3.10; 0.40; 22.4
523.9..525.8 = 3.30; 0.26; 22.6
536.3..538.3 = 3.16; 0.32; 21.4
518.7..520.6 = 3.42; 0.20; 23.0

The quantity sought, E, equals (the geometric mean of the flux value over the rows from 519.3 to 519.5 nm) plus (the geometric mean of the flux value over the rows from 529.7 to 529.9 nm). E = 44.7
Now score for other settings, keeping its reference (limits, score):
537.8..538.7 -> 538.601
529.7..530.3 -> 530.233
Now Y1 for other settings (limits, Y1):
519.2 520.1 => 519.238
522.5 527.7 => 523.802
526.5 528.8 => 528.405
